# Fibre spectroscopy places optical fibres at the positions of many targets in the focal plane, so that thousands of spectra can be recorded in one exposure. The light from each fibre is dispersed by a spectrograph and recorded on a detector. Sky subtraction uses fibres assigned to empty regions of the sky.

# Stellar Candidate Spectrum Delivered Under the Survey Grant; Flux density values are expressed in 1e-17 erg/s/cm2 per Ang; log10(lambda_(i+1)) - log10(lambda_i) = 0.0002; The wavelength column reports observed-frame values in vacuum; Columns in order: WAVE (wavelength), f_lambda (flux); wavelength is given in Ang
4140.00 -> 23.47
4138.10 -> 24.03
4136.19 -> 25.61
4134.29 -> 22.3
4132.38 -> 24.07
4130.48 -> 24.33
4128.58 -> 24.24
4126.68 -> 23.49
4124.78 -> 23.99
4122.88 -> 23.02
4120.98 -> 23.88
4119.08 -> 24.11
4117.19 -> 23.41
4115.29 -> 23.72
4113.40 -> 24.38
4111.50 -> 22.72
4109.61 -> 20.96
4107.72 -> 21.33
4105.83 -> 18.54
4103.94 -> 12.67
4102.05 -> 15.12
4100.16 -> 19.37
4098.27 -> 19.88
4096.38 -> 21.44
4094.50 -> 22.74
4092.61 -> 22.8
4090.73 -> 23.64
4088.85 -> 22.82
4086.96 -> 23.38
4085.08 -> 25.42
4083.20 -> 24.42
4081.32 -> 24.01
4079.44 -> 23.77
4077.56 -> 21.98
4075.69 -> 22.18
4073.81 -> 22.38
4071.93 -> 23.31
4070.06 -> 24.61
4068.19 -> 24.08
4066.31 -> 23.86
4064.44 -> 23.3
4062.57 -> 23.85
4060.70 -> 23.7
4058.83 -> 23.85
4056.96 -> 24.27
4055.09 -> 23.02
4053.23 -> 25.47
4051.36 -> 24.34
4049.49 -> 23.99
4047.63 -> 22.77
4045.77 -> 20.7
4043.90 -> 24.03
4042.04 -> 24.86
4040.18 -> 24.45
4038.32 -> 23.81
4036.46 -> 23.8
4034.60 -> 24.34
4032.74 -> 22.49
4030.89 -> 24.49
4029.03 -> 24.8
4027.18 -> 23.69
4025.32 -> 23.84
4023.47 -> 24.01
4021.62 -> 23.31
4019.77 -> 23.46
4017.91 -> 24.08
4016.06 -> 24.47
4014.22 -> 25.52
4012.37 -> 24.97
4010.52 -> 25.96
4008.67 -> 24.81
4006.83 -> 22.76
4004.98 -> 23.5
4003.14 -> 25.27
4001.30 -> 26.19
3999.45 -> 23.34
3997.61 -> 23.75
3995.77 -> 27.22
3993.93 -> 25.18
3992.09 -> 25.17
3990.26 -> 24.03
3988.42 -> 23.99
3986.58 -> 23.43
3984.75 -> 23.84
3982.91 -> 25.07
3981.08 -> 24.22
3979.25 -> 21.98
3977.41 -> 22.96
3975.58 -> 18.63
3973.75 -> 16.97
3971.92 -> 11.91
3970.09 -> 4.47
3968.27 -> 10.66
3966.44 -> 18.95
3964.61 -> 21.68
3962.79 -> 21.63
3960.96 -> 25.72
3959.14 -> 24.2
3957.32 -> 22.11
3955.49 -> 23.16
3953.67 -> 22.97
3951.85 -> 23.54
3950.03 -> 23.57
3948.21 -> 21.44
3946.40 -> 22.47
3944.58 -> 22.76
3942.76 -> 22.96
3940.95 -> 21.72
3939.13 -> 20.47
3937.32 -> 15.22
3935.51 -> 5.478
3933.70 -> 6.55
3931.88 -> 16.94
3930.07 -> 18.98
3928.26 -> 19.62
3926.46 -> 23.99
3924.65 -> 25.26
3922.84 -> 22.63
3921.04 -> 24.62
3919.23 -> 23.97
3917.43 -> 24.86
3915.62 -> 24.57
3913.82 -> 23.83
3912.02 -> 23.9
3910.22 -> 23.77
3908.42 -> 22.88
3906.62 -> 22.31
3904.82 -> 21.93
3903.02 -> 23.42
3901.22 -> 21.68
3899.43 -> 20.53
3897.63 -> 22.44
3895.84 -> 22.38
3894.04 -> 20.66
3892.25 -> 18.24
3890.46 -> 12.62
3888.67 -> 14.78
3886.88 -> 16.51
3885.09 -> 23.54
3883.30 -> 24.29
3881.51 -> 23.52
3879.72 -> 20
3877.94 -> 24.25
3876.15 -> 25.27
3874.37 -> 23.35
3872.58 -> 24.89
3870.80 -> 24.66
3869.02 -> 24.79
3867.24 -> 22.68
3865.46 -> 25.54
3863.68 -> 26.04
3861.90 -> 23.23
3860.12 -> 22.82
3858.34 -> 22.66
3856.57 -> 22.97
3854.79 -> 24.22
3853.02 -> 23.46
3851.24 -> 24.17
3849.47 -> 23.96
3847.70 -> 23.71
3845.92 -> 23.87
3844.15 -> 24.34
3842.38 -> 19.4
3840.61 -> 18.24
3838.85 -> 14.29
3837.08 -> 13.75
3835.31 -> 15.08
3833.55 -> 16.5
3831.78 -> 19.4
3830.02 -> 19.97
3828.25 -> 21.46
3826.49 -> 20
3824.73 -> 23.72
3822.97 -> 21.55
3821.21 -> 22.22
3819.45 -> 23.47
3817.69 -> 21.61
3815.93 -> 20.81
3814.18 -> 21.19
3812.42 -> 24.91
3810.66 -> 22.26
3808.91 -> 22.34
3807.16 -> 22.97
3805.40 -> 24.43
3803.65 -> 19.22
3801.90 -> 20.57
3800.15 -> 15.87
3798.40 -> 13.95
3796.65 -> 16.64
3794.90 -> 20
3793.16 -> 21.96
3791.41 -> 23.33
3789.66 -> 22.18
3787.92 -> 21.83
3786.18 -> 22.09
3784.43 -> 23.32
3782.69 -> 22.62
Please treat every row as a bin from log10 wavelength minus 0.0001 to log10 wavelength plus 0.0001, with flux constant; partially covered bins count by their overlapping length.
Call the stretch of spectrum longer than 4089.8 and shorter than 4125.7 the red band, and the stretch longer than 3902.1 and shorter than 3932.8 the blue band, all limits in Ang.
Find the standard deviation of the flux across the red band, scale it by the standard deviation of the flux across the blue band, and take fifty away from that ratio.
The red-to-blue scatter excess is -48.6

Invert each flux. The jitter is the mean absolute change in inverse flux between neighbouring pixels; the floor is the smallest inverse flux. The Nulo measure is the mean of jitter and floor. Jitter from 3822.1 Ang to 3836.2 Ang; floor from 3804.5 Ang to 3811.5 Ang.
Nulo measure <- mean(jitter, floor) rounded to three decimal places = 0.023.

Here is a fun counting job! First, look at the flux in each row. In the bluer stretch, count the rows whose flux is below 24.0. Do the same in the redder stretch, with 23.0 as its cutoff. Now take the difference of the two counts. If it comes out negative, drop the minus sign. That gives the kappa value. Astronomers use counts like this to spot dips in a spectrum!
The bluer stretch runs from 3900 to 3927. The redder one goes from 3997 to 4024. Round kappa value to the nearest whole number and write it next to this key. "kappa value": 10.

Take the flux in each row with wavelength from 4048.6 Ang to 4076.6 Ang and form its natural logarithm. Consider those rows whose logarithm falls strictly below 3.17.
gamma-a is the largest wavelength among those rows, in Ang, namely 4075.69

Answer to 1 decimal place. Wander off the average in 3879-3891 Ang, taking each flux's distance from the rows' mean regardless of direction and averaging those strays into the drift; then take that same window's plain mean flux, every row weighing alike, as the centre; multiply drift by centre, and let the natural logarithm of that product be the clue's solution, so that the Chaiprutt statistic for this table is 4.4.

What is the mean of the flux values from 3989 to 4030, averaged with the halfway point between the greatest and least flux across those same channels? 25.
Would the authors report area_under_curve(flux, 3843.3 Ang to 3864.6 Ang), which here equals 507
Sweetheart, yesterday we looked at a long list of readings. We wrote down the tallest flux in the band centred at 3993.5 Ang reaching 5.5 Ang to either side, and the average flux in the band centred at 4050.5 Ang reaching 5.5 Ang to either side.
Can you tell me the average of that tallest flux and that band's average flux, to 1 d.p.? 25.3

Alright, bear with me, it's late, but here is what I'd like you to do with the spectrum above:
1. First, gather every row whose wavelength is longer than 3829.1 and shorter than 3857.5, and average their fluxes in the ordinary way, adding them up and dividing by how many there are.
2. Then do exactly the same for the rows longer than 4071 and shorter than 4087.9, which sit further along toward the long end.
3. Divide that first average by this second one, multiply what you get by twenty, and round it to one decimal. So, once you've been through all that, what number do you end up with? 17.5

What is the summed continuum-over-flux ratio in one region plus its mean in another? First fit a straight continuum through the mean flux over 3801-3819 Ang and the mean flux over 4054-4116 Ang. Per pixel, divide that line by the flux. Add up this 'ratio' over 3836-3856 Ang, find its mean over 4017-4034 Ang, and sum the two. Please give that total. 13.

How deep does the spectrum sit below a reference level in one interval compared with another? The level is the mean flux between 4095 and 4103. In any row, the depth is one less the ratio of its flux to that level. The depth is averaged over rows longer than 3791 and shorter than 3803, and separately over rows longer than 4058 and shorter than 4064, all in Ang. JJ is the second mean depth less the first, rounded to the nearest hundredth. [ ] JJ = -0.26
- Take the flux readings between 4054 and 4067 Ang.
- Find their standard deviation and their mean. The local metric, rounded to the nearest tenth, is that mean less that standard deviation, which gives 23.3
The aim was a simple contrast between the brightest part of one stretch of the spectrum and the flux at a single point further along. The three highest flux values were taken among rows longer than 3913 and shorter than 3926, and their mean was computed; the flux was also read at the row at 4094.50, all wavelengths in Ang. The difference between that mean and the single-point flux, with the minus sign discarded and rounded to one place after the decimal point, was 2.2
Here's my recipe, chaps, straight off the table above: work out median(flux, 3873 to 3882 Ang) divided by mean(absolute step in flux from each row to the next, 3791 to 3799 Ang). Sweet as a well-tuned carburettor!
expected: 10.0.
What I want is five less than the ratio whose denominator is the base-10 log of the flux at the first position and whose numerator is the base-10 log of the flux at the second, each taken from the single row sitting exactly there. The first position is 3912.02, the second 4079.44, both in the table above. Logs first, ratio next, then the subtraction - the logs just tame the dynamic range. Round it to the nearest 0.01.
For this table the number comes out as -4.00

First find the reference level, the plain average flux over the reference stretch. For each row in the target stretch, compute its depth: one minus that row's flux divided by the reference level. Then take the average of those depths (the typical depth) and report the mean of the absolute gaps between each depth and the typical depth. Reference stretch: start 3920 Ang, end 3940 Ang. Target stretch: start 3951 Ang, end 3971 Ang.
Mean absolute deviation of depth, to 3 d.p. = 0.257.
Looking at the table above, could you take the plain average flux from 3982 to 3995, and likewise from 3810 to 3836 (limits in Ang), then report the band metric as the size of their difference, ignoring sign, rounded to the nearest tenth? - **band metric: 3.4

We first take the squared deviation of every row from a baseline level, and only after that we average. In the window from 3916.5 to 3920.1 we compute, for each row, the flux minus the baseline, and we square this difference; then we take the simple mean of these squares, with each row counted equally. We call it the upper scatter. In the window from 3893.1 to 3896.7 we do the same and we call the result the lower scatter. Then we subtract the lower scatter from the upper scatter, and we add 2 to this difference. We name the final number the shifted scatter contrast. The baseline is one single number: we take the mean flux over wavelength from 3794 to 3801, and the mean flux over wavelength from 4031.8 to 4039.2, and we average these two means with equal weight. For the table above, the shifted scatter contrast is 18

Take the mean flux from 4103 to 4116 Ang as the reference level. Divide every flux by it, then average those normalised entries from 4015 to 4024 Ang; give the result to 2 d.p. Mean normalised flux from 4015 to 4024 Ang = 1.16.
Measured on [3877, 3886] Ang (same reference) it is 1.12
